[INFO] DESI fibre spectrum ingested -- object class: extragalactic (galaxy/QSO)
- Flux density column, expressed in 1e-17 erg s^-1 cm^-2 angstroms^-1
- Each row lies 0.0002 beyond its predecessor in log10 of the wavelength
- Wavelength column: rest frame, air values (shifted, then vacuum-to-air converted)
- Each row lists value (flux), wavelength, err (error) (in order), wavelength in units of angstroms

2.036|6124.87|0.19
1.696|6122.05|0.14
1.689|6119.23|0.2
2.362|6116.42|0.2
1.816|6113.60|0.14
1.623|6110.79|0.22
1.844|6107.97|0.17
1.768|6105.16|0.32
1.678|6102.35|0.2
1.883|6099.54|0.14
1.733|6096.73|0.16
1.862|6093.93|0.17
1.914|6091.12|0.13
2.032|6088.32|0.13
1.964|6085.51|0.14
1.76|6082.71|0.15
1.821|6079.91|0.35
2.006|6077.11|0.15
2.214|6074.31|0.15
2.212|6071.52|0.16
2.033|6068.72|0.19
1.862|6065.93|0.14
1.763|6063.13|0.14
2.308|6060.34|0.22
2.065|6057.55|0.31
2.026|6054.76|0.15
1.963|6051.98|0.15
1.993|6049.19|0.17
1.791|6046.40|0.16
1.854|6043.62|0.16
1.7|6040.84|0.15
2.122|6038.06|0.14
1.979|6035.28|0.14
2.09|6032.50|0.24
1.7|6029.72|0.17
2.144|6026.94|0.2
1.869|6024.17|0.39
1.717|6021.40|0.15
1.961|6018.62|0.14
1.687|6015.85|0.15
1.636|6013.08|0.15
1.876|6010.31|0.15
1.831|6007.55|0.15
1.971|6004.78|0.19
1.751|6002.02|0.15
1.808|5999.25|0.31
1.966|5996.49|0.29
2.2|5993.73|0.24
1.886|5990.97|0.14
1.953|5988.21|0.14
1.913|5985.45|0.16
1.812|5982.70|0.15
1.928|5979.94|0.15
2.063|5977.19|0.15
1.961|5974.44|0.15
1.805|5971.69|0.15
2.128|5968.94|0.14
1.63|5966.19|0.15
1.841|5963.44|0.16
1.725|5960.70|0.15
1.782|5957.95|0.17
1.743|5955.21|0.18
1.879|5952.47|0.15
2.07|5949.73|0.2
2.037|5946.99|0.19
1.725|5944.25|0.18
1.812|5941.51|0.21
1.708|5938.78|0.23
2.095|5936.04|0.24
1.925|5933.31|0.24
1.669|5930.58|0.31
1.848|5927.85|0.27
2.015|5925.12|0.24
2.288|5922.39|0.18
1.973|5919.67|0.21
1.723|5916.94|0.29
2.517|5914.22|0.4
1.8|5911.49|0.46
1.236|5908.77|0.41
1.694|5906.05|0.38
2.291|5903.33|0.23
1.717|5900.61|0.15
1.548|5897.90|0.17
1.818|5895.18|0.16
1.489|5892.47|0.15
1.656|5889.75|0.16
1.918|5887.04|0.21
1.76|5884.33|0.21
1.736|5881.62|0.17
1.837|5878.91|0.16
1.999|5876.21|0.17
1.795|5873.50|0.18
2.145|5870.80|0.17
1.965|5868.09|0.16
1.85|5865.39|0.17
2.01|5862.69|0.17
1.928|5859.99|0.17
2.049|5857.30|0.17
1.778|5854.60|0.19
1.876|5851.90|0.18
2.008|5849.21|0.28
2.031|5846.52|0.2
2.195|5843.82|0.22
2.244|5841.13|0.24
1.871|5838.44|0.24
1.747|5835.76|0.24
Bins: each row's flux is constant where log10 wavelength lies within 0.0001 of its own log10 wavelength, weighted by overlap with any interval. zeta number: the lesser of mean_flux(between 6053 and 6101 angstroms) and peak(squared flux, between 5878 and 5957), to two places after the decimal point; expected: 1.97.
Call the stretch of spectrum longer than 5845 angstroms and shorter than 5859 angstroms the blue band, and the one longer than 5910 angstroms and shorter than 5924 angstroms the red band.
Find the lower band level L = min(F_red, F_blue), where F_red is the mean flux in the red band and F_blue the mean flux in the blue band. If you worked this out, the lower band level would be 1.95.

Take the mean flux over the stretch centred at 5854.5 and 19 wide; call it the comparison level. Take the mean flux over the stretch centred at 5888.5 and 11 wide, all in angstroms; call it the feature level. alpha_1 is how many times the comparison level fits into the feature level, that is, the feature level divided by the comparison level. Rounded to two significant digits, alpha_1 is 0.87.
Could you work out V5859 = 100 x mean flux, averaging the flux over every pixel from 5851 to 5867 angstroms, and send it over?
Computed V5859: 192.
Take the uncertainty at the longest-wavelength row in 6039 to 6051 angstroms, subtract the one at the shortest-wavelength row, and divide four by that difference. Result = 200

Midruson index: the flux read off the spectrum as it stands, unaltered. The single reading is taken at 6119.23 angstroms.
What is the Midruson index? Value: 1.689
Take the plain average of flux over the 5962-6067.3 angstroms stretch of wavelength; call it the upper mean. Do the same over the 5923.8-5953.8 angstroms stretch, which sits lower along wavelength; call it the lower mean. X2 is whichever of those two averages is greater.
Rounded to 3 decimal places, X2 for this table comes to 1.909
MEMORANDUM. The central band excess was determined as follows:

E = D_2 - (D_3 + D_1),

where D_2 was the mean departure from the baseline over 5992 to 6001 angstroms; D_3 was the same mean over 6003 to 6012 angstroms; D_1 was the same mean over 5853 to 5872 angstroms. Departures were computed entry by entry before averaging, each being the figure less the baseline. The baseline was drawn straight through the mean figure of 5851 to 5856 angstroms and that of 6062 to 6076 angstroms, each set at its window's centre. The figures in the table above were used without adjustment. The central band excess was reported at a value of -0.02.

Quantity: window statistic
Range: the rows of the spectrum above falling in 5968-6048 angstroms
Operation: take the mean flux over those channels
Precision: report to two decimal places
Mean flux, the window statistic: 1.90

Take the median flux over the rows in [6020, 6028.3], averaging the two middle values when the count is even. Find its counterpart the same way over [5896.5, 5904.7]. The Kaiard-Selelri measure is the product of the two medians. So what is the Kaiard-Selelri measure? 3.21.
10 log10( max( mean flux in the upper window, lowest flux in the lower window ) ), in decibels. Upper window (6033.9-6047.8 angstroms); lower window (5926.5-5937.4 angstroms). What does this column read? 2.76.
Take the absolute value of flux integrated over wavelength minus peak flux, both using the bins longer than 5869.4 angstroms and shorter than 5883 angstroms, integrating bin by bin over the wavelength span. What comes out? 24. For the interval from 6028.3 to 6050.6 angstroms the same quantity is 40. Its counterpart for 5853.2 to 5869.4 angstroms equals 29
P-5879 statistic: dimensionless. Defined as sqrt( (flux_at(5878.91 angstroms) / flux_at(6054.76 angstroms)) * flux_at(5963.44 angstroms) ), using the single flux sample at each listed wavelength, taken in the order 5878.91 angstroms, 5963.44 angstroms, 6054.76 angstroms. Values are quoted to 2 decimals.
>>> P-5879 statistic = 1.29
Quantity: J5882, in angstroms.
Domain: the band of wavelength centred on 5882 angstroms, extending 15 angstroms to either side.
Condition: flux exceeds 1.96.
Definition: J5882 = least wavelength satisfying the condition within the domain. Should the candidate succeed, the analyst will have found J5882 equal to 5868.09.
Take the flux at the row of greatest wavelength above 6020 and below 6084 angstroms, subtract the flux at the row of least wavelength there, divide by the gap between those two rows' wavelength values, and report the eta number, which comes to 0.001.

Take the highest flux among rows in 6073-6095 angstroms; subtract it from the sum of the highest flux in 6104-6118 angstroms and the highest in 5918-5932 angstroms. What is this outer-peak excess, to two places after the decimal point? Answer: 2.44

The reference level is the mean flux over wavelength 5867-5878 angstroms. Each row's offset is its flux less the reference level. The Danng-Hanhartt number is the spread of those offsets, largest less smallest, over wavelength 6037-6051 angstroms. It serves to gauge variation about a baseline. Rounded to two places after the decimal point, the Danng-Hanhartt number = 0.42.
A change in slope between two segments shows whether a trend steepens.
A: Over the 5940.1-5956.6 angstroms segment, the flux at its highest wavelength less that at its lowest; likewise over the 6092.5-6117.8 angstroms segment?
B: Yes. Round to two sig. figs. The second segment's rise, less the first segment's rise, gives 0.57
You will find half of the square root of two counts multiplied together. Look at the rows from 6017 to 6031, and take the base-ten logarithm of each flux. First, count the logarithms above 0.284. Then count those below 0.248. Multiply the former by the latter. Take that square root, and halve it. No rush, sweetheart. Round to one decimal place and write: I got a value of 1.0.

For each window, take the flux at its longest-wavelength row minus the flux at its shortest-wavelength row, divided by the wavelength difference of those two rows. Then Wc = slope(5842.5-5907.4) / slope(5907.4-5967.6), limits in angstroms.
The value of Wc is -1.2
